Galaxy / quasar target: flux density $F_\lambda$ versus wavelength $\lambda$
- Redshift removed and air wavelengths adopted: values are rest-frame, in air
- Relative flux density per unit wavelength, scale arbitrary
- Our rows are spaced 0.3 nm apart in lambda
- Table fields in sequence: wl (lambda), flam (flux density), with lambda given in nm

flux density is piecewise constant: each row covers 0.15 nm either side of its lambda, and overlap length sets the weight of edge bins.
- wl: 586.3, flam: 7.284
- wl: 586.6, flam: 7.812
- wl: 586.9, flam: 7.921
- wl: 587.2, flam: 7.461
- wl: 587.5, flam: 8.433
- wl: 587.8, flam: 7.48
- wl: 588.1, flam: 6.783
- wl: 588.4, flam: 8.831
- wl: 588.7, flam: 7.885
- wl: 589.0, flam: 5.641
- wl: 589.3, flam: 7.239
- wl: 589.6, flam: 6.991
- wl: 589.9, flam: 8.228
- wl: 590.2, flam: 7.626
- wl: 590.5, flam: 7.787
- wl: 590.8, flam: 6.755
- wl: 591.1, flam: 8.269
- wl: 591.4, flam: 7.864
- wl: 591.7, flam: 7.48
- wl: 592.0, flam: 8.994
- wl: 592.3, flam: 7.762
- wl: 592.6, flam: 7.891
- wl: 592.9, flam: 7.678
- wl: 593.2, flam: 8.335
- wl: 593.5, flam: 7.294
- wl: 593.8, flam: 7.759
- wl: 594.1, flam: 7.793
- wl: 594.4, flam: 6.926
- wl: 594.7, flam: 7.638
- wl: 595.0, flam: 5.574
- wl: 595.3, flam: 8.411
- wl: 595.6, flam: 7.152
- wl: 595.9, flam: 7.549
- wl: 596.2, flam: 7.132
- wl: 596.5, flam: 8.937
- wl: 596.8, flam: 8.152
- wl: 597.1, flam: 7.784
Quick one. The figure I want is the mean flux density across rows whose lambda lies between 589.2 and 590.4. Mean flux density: 7.5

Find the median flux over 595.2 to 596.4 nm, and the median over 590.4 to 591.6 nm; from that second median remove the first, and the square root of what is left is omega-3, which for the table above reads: 0.69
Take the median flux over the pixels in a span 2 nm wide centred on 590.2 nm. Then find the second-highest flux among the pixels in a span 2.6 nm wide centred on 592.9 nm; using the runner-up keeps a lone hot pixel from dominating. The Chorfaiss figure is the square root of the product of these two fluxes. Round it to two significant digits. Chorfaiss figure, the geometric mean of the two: 8.0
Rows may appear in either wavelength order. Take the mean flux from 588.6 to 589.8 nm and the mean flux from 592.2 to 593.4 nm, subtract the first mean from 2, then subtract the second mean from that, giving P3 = -12.9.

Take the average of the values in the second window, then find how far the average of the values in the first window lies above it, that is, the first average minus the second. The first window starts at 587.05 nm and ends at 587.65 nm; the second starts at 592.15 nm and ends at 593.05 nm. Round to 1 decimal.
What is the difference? 0.2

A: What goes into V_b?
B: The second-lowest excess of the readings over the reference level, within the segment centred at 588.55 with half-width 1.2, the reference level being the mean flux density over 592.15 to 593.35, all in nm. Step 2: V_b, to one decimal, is -1.1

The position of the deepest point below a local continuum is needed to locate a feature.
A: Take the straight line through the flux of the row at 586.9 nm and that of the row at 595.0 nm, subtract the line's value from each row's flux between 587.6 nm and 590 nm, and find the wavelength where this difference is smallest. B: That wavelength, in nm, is 589.0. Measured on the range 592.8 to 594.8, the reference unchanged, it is 594.4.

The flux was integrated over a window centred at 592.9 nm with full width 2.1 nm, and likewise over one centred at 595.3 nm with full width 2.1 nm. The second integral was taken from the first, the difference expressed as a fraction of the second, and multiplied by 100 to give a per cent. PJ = 11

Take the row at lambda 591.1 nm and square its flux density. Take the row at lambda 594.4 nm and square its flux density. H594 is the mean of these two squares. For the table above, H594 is 58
